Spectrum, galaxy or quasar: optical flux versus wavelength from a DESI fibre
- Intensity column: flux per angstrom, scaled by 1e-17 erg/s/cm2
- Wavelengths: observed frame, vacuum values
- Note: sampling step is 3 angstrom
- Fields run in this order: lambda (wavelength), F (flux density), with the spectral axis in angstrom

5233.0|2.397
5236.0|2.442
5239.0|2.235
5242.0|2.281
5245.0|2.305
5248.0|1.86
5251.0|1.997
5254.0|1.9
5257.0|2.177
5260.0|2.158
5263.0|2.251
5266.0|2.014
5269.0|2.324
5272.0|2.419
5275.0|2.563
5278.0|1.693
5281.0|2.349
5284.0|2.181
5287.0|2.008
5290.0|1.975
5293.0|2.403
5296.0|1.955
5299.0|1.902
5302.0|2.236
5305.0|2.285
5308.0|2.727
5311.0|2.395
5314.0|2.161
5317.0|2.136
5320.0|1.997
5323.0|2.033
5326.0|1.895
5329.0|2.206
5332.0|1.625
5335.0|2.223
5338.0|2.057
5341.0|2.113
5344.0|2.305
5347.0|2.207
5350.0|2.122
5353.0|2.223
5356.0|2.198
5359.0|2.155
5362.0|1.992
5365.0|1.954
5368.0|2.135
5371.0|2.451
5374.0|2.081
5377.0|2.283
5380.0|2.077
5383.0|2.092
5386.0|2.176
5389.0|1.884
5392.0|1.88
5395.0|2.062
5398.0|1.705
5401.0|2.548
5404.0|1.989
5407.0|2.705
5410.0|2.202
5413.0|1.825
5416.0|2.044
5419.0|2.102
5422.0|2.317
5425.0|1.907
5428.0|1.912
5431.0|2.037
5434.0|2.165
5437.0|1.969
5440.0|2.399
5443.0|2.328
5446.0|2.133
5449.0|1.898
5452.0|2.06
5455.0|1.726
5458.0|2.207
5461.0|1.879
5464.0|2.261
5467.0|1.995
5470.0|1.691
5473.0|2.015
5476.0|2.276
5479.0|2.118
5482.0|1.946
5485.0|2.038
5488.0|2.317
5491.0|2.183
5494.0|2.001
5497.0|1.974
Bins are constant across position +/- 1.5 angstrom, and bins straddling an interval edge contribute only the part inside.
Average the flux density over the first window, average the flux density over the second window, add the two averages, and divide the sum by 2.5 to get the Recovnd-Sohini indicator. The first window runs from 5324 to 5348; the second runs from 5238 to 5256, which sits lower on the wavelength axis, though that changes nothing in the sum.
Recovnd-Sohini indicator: 1.67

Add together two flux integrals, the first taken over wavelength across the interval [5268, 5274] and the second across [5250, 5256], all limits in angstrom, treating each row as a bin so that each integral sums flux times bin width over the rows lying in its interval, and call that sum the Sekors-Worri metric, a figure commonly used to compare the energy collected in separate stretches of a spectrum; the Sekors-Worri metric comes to 26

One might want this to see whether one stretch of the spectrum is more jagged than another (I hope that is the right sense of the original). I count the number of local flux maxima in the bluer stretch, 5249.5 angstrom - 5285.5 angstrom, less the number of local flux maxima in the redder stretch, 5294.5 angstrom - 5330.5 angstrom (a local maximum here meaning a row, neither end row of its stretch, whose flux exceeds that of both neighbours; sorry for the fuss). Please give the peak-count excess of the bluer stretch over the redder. 2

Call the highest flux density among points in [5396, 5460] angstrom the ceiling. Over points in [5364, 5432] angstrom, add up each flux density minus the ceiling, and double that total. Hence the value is -28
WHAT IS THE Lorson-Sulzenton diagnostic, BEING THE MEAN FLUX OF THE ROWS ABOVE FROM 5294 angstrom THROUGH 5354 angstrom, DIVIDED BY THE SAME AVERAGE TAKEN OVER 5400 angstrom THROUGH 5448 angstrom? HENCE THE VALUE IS 0.99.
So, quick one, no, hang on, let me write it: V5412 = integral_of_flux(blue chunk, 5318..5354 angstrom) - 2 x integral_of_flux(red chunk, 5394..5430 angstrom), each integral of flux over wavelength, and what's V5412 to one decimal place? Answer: -76.9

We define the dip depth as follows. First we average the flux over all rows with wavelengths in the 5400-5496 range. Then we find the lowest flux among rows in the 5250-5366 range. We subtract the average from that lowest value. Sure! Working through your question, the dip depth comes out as -0.47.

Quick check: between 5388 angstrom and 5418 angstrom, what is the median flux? 2.02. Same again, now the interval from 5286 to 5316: 2.20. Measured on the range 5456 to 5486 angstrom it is 2.03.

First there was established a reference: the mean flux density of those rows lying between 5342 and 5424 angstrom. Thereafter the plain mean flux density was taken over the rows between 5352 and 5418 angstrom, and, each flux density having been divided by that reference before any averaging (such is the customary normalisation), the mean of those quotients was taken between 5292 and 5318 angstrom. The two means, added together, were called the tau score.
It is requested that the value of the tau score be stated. 3.17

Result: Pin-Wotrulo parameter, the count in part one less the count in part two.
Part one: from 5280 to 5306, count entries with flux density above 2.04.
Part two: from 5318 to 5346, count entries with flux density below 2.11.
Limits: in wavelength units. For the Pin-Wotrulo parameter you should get 0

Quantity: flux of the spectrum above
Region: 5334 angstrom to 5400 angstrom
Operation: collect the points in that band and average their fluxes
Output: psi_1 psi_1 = 2.11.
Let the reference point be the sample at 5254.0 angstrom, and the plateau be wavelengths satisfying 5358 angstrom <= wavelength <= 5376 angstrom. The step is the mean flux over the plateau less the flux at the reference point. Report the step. 0.23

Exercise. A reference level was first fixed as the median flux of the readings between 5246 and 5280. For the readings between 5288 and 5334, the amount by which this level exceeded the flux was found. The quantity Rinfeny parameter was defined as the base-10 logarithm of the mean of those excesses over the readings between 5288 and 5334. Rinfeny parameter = -1.53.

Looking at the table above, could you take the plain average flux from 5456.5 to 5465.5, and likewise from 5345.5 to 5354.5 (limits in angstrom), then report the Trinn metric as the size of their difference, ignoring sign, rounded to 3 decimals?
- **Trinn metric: 0.068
